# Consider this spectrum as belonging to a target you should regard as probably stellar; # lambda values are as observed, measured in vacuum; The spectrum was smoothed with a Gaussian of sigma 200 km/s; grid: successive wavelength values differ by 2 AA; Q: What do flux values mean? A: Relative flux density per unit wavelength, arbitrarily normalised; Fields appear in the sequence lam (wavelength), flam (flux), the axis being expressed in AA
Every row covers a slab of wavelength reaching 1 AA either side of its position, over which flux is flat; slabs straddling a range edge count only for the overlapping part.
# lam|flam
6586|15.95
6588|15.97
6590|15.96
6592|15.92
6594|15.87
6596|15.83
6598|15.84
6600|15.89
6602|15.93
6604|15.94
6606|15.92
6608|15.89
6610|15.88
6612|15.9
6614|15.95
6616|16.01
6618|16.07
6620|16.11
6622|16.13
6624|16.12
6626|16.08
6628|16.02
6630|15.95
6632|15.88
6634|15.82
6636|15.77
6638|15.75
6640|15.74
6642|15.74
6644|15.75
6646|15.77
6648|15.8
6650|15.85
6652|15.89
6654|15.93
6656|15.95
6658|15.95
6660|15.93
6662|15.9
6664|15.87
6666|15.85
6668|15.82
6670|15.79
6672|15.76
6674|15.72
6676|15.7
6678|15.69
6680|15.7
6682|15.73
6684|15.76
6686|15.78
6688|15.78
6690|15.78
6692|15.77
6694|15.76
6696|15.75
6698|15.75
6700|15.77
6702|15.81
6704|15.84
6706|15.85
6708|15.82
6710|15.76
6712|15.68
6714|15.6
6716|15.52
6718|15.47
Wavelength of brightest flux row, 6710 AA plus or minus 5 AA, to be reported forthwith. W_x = 6706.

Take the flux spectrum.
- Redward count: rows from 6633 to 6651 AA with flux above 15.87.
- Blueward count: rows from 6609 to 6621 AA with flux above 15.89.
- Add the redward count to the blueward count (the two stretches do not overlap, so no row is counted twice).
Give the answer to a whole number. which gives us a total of 5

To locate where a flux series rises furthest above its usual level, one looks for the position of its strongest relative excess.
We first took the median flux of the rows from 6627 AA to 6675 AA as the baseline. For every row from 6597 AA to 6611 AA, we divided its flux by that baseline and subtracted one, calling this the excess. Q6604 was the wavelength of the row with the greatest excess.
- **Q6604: 6604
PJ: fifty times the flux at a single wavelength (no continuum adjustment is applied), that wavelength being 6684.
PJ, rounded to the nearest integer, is 788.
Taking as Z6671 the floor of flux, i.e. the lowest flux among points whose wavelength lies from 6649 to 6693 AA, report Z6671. 15.69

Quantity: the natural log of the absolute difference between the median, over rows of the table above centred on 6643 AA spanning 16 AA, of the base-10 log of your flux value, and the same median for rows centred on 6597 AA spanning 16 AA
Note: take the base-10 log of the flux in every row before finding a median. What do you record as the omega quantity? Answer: -5.5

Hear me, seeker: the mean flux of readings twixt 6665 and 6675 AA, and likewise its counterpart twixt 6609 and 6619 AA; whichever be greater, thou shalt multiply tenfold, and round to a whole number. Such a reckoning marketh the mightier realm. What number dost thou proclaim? 160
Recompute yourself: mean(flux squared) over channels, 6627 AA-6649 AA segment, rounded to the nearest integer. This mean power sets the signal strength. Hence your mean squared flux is 250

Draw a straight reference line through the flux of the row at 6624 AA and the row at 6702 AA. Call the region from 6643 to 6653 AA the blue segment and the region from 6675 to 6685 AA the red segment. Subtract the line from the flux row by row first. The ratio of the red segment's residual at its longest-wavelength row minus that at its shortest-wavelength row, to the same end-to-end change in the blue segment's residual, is 0.5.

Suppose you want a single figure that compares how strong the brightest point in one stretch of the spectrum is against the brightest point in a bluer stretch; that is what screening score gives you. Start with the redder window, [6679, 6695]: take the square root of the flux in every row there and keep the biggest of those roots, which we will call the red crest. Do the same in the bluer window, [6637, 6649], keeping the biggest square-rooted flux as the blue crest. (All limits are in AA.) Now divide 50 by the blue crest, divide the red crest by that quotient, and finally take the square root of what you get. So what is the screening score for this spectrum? 0.5620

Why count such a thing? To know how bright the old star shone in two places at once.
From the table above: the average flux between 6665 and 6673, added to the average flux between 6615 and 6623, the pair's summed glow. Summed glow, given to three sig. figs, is 31.9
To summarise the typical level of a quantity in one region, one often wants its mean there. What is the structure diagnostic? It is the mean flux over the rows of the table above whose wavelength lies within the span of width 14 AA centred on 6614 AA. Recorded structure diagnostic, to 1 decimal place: 16.0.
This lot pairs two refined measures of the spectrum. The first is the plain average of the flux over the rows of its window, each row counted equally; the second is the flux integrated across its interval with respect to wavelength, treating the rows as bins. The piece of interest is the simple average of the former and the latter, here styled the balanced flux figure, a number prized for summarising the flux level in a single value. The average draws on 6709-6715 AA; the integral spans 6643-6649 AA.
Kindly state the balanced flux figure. 55.2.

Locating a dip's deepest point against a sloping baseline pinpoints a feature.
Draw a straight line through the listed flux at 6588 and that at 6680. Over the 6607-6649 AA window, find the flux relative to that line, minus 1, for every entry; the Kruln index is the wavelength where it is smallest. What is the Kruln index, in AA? 6640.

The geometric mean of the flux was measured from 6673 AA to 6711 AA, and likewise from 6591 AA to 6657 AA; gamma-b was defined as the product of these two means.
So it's 251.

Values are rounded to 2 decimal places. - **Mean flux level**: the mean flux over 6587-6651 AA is 15.91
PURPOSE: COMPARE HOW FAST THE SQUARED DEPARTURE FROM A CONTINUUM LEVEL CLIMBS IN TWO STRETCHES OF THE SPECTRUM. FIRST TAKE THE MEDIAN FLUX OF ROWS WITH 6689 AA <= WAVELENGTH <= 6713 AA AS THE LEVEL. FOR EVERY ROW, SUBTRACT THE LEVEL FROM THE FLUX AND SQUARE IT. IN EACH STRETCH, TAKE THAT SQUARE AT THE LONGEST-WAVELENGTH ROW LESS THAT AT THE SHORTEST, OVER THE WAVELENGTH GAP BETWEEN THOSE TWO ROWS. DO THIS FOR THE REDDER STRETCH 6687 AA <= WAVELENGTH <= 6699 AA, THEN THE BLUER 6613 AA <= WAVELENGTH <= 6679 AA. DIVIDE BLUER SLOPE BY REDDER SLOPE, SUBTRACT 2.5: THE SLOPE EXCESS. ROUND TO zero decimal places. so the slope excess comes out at -16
